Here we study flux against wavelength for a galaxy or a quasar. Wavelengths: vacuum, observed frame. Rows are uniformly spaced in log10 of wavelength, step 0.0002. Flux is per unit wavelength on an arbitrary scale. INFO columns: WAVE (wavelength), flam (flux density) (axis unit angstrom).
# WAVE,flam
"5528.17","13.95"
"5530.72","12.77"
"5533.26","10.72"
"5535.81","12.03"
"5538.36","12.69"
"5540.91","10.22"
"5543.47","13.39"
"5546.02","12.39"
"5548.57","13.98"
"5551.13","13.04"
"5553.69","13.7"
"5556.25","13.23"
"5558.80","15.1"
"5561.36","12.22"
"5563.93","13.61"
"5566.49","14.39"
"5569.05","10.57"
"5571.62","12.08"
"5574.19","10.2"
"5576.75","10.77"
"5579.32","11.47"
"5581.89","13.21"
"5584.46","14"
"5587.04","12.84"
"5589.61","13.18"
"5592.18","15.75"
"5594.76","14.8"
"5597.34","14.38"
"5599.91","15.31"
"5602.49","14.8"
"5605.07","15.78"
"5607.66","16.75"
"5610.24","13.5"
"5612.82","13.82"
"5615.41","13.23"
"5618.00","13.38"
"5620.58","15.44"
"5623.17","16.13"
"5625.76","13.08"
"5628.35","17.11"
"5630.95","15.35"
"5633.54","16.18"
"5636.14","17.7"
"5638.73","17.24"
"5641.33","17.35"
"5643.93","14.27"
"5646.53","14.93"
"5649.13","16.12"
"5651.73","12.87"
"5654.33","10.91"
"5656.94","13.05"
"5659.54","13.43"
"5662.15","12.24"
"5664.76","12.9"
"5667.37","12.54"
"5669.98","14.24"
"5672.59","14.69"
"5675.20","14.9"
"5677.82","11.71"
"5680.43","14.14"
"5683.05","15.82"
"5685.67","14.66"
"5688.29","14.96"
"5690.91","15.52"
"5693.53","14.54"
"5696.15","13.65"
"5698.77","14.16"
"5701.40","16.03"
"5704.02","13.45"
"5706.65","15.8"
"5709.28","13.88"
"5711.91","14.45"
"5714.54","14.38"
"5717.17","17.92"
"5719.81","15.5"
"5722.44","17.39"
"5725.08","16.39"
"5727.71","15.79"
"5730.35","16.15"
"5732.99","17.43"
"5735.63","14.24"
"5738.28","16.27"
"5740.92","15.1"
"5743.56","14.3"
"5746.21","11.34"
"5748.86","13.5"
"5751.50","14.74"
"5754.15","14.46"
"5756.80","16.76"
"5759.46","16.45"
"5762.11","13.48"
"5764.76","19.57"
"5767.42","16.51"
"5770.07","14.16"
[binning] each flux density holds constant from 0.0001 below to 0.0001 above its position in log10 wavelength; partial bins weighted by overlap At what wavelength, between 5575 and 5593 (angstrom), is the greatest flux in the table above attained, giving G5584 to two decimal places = 5592.18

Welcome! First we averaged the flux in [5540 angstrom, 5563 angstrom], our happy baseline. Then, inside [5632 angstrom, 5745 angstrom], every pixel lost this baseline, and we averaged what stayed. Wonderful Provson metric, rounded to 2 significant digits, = 1.8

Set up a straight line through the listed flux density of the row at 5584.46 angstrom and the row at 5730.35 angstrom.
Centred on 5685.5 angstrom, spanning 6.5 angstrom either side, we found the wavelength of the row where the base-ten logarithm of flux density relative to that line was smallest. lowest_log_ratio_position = 5680.43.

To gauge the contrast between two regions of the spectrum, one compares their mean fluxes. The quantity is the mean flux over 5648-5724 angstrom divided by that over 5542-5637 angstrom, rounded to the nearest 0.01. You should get 1.03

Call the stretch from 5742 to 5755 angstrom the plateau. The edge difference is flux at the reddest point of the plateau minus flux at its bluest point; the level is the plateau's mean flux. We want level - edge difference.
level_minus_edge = 14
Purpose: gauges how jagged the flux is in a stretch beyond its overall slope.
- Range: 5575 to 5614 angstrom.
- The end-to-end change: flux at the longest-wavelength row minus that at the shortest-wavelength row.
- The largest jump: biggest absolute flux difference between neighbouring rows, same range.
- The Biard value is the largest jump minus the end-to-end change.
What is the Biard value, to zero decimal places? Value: 0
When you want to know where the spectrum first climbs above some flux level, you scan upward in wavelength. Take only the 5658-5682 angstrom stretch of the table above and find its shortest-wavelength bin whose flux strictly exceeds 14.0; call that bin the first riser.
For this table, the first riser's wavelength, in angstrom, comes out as 5669.98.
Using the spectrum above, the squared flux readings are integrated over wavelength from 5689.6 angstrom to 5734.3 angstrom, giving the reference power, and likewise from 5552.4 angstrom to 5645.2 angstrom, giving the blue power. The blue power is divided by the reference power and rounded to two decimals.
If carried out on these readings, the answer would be 1.78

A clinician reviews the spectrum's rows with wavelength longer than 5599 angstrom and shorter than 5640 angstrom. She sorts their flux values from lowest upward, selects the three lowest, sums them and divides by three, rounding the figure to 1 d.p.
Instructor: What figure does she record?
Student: 13.2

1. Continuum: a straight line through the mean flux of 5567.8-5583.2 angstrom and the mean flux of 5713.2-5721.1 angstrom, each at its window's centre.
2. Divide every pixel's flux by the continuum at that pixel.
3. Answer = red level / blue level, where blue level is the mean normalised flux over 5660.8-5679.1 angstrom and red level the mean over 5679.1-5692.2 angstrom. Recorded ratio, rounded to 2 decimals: 1.09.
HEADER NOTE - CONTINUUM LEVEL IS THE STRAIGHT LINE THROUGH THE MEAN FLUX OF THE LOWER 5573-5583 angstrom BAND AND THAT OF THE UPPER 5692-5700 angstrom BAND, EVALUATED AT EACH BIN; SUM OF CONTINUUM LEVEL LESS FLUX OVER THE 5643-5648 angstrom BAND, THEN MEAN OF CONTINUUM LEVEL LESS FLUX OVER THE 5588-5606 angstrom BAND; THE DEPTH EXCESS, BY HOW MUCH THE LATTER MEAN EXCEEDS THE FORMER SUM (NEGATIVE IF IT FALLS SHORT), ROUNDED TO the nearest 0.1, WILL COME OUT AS 0.3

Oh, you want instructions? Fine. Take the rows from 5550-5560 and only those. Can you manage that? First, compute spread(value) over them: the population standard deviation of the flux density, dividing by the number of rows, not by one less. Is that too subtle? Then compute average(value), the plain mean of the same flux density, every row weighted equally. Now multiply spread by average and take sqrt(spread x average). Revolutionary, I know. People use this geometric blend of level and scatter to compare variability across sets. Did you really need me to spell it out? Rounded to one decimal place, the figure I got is 3.3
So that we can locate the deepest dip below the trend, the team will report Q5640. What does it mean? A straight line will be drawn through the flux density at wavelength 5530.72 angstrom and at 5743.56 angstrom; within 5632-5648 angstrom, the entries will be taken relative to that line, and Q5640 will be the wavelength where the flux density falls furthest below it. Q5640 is 5643.93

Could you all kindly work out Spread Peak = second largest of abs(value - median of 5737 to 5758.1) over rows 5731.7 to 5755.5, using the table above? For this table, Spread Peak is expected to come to 2.8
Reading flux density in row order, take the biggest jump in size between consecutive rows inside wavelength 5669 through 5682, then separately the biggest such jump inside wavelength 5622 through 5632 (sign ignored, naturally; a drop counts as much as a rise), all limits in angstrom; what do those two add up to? 7.2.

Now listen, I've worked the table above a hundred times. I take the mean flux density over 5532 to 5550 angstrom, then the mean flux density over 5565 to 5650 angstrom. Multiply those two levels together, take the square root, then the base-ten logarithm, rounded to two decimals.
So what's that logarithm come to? 1.12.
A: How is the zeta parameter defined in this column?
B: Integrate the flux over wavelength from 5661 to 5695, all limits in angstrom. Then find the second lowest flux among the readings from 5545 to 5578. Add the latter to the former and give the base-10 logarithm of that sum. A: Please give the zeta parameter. 2.689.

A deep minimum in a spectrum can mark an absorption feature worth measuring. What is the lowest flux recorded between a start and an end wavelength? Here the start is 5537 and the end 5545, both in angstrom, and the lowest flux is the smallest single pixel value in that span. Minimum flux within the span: 10.22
